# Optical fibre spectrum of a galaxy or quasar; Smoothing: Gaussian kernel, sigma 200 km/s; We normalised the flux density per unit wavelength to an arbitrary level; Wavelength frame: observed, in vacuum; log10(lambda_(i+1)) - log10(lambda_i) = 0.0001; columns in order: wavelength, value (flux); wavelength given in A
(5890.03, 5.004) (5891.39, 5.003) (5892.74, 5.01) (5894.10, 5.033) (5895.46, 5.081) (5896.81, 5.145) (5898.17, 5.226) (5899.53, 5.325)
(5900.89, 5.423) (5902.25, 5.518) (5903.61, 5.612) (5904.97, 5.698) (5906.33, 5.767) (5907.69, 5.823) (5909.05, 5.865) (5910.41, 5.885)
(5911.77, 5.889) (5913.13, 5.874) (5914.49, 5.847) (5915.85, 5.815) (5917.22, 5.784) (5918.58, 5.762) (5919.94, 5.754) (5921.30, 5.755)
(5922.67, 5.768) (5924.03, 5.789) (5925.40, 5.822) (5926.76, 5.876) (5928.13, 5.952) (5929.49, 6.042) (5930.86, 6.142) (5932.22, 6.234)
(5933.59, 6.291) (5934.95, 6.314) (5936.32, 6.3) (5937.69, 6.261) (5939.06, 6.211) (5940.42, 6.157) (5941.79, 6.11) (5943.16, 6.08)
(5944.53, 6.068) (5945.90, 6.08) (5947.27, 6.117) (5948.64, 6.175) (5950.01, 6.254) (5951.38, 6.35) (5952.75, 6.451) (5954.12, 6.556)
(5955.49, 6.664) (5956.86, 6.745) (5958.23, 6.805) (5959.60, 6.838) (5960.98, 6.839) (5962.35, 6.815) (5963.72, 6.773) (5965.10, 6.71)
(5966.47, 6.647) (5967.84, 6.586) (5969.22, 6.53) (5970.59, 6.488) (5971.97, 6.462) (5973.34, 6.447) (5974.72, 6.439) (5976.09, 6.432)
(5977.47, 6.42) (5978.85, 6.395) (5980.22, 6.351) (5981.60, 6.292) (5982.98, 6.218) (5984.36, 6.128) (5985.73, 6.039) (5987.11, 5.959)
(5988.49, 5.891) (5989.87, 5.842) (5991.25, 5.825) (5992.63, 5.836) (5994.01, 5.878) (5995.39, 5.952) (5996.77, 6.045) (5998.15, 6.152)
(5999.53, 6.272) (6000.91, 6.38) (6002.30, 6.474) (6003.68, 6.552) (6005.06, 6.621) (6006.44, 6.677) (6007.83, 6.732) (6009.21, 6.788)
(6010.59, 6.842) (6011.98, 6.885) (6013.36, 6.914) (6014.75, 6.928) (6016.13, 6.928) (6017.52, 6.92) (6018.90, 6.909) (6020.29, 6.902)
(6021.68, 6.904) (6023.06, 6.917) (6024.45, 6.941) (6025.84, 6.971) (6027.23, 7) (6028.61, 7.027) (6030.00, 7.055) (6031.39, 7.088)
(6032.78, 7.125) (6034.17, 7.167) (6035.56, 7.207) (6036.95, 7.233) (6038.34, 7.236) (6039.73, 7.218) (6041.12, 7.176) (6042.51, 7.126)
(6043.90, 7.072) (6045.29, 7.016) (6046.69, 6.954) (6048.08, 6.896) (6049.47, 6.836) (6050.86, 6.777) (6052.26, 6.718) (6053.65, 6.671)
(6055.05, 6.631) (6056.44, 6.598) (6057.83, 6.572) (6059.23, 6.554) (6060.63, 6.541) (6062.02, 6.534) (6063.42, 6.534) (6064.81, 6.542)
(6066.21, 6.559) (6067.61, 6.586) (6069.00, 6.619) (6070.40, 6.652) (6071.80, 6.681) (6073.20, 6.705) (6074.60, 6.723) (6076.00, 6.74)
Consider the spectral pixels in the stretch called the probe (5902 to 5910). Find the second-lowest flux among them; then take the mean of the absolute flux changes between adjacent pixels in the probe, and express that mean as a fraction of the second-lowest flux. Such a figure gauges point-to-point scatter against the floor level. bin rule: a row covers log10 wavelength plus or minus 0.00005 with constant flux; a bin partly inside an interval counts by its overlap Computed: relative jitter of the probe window 0.0124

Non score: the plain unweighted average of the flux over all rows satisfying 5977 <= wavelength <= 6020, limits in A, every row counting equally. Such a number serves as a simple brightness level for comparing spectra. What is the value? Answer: 6.39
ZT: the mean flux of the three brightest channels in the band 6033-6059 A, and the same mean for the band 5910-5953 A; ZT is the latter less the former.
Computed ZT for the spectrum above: -0.86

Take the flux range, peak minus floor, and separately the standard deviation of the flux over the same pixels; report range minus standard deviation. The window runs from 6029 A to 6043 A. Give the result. 0.12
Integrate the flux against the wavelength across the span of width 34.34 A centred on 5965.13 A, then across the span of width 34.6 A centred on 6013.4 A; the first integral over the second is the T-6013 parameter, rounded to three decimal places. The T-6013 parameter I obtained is 0.961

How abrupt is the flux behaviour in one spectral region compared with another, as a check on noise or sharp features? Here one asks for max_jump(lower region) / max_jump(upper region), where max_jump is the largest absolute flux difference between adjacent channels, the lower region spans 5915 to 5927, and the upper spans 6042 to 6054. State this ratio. 0.87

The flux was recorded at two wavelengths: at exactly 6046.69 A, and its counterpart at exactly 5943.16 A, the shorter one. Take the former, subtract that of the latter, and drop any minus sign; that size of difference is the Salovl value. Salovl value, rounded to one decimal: 0.9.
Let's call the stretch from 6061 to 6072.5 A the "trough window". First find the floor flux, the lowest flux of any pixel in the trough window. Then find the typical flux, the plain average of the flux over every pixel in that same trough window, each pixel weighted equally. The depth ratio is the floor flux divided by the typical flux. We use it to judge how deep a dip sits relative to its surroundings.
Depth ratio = 0.992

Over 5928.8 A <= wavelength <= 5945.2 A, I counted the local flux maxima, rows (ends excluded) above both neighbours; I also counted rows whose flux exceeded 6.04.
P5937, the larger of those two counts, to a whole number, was 12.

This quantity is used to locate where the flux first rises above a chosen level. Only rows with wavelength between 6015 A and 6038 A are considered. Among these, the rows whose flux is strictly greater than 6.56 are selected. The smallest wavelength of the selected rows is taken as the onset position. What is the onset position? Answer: 6016.13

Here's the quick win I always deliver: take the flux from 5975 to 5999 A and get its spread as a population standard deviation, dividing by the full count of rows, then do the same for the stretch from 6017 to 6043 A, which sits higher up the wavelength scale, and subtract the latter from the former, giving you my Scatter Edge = 0.1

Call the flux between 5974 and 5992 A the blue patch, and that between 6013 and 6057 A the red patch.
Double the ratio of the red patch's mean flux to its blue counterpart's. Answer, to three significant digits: 2.26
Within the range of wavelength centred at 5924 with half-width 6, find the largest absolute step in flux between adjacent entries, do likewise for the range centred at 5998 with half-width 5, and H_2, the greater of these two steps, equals 0.12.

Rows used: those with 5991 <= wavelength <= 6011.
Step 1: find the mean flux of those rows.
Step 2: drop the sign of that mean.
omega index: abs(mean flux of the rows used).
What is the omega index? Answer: 6.34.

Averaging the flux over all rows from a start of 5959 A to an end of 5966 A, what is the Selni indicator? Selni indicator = 6.79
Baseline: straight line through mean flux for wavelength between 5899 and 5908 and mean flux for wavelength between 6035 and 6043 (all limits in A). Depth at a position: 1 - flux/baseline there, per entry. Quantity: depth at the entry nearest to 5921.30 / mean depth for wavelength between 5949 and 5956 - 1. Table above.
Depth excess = -1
